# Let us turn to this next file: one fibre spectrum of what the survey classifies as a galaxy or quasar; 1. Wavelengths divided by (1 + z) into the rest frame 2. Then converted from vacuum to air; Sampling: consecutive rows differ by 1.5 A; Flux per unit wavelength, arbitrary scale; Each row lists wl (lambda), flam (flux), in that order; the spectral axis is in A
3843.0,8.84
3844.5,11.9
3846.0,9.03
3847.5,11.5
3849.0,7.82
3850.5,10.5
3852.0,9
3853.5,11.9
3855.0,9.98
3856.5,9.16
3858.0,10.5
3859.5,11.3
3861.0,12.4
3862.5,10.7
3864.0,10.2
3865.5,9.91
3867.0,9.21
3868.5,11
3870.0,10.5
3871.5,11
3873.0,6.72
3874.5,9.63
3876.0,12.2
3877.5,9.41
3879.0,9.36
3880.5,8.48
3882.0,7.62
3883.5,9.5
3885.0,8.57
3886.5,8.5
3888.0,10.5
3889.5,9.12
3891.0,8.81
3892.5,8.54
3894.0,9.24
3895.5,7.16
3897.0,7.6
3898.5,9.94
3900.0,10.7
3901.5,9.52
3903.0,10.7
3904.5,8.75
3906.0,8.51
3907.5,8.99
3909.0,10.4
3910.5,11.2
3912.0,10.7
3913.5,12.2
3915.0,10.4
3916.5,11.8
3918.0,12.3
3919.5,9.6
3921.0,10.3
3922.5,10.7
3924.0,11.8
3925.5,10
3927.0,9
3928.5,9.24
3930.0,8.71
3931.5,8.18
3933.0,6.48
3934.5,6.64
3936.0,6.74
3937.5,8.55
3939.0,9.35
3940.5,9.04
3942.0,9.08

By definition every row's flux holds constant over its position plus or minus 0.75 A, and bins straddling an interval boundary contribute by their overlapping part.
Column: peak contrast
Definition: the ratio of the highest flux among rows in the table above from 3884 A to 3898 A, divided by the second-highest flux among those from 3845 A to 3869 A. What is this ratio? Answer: 0.88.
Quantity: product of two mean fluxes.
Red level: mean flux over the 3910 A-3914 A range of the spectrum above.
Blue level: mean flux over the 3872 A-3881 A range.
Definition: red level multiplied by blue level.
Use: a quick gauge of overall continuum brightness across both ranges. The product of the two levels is 106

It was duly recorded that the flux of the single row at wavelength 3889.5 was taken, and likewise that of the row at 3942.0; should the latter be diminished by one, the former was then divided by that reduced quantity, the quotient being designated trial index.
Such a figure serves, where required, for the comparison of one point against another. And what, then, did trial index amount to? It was 1.13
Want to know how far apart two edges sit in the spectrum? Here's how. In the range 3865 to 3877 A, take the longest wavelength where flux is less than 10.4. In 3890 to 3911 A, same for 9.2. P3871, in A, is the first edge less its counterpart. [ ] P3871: -33.0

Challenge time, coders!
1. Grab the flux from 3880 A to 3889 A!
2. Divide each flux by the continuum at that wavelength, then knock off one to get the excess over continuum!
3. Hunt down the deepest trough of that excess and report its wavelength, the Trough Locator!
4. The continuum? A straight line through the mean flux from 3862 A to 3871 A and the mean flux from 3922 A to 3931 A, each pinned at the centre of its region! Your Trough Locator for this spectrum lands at 3882.0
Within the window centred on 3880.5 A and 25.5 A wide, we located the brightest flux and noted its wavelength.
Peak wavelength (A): 3876.0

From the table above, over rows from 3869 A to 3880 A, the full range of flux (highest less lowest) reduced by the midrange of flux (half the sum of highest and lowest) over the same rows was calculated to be -4.0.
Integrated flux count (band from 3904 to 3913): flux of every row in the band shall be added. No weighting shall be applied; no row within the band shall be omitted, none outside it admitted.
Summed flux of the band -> 59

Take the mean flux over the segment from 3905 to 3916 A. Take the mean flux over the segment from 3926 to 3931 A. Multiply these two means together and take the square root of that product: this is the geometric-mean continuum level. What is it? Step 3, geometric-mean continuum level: 9.64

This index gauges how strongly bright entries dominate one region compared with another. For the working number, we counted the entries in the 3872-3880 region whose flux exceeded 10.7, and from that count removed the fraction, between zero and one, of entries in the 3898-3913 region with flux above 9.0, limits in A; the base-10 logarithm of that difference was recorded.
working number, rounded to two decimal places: -0.52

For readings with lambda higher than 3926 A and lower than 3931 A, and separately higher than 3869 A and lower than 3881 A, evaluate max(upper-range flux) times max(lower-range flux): 113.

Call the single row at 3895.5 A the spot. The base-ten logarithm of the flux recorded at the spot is 0.85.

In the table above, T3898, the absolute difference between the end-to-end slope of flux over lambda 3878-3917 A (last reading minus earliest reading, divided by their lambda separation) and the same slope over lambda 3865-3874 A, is 0.49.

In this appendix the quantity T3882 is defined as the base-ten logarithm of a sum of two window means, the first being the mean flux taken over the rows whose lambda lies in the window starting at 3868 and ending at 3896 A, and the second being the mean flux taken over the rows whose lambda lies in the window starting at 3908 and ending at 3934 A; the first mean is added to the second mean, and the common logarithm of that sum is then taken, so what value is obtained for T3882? 1.29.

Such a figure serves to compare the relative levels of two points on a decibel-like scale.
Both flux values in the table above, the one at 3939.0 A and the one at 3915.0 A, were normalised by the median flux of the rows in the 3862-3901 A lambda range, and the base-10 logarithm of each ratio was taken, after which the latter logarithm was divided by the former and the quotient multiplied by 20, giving -550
